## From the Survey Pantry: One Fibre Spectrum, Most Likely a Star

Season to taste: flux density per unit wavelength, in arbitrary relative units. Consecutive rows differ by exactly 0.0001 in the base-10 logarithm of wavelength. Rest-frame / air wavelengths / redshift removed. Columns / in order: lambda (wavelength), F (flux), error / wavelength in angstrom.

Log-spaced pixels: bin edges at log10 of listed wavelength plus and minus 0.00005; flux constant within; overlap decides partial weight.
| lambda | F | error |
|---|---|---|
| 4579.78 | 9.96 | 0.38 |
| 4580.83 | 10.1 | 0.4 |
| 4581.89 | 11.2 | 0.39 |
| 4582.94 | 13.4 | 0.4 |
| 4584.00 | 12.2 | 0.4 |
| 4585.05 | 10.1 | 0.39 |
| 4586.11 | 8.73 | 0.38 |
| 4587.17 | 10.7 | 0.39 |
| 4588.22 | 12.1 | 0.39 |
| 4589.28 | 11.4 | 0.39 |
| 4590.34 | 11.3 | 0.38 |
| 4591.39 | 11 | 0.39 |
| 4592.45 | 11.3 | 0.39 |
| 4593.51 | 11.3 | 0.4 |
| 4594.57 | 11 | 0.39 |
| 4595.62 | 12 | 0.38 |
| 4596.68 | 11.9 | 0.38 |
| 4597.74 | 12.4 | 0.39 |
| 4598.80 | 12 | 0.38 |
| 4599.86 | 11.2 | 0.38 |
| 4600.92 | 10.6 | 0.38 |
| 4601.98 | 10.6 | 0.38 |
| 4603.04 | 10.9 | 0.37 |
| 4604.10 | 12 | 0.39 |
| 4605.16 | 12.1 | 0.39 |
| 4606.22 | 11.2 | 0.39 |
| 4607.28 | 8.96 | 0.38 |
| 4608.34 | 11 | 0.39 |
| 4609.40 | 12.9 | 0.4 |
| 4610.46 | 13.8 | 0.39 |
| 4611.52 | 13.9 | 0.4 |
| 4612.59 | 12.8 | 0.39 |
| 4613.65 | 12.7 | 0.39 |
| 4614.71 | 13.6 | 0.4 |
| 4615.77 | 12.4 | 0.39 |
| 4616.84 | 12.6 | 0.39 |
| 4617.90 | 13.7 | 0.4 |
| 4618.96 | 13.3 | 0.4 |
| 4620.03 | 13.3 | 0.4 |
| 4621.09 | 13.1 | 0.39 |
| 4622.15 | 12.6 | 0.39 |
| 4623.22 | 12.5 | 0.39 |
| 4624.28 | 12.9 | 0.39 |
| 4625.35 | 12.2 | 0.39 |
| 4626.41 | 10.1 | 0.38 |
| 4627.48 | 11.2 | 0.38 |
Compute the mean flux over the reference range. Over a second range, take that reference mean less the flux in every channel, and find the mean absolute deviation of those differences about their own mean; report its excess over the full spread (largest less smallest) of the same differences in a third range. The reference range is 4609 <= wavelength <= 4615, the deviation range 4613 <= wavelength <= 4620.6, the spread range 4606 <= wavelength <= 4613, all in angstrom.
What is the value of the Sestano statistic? -4.5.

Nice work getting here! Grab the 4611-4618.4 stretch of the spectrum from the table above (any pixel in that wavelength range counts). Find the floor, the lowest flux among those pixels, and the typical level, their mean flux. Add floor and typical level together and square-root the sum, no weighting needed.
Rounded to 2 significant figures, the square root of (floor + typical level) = 5.0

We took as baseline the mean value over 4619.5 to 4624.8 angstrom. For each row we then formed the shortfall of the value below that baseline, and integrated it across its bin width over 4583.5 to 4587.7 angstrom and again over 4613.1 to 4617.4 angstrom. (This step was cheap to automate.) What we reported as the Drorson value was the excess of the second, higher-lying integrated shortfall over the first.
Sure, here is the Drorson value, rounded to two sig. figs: -10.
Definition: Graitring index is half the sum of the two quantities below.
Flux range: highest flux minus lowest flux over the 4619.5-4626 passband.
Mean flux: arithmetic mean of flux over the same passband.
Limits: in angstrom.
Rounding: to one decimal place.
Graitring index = 6.9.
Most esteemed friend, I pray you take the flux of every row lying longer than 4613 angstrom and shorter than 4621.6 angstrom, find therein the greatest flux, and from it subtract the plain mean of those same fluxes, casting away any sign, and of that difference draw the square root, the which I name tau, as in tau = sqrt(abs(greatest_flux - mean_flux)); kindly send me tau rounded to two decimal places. 0.78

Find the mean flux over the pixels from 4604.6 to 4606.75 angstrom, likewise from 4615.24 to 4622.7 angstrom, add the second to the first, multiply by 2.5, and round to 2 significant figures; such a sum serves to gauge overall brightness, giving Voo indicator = 62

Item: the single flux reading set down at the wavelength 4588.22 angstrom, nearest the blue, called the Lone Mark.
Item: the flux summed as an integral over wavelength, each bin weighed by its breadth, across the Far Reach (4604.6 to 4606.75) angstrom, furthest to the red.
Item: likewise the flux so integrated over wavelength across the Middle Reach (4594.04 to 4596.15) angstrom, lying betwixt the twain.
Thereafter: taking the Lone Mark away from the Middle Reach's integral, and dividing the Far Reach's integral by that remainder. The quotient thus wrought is 2.0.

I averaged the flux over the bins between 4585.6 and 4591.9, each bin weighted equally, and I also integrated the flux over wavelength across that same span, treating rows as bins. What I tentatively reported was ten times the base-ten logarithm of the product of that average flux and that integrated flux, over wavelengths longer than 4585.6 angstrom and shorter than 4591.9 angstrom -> 28.7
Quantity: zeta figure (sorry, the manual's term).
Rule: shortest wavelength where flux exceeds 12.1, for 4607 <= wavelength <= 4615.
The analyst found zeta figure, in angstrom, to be 4609.40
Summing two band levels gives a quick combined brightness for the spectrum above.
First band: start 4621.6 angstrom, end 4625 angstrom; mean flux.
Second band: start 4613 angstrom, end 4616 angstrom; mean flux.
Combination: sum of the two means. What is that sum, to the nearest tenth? 25.6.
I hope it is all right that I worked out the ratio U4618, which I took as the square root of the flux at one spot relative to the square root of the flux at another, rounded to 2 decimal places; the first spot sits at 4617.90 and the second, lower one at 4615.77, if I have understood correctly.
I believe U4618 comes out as 1.05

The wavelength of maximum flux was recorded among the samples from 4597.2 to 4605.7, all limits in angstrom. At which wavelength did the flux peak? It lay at 4597.74 angstrom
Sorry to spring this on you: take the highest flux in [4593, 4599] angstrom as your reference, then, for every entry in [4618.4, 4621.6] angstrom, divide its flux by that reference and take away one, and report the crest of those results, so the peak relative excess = 0.073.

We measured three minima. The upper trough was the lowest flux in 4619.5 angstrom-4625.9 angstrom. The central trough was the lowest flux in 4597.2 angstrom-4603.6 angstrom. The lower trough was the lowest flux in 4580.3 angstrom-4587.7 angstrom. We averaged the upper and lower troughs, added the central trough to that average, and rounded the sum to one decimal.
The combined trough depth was 21.1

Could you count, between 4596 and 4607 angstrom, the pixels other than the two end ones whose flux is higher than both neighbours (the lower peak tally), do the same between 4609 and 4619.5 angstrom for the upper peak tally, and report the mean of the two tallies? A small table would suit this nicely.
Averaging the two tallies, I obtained 2.5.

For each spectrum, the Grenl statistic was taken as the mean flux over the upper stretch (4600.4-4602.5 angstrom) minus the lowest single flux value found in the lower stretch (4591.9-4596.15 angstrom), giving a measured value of -0.4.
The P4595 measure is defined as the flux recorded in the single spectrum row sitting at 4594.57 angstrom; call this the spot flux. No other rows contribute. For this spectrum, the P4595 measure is 11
